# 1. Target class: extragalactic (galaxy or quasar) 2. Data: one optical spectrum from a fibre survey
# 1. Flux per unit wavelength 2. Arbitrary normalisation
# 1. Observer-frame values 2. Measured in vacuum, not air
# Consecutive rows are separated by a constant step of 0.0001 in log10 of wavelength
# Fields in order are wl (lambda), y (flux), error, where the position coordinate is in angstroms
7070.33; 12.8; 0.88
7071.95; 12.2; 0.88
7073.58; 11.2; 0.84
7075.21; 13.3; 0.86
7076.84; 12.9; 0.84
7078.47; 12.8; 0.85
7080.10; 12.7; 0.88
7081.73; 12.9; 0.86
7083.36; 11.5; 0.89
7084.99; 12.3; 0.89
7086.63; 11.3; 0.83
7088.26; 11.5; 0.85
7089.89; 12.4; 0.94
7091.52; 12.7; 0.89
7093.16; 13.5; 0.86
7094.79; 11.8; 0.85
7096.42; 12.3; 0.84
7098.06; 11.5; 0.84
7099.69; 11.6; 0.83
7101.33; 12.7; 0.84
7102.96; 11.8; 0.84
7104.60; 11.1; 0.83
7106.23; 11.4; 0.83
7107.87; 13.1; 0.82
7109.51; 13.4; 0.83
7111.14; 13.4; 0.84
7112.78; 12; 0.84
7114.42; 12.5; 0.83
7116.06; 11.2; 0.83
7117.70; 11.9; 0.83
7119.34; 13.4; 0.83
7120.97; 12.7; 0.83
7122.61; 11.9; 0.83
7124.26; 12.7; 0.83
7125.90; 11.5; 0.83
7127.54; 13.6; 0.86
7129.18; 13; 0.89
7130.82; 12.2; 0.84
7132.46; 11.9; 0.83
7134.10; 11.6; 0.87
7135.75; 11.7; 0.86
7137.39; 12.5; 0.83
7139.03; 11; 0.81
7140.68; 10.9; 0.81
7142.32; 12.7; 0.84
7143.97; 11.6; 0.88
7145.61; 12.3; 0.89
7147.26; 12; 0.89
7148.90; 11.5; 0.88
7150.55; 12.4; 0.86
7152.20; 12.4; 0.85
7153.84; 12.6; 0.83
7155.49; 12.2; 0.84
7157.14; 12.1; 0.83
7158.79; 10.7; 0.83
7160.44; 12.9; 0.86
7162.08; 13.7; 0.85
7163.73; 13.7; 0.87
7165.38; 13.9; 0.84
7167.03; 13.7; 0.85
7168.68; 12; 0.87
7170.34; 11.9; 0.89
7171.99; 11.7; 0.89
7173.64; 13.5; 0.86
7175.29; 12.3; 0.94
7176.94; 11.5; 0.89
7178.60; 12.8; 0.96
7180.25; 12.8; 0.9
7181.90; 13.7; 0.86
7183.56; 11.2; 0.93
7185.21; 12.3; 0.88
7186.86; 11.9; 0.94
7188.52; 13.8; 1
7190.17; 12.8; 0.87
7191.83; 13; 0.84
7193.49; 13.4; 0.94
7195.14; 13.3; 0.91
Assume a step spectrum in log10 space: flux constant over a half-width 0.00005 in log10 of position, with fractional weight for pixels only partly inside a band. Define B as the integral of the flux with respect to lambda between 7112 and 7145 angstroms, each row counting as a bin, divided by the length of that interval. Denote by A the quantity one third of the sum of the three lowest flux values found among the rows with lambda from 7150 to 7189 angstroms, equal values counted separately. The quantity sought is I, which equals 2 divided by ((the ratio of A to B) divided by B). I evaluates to 26.4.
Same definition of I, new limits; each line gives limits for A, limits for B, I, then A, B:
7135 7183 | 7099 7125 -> 27.8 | 10.9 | 12.30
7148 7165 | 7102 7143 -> 26.1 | 11.4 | 12.21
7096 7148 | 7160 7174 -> 30.7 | 11.0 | 12.99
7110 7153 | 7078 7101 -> 27.0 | 11.0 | 12.20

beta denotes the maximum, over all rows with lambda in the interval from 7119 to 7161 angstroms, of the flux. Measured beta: 13.6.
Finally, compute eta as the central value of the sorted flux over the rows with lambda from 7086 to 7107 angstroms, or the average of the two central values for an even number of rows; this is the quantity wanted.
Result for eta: 11.8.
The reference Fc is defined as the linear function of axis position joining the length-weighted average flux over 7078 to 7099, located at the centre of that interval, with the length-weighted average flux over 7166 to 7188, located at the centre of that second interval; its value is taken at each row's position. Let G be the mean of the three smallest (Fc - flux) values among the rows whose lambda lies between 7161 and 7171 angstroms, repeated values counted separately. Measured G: -1.4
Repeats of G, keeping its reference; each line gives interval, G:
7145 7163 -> -0.7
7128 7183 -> -1.4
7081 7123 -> -1.2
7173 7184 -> -0.9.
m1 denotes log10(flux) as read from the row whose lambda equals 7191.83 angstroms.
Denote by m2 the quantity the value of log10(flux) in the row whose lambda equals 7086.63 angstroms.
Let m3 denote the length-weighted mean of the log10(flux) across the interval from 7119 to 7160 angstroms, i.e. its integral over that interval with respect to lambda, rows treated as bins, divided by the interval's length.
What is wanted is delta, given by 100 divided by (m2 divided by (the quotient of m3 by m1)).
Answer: 92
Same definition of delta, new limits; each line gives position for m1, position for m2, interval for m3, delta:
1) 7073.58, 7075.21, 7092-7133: 92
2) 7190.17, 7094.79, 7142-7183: 92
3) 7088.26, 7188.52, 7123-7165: 90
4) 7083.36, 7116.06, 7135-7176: 98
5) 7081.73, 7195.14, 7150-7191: 88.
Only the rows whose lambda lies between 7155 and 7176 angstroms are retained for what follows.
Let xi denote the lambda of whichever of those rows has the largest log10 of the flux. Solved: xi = 7165.38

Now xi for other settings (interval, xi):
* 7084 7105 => 7093.16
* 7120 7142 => 7127.54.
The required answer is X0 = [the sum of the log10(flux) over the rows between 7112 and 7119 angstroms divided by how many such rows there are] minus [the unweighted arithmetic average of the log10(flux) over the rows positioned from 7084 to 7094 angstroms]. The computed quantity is -0.013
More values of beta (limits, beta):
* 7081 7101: 13.5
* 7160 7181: 13.9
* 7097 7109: 13.1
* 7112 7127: 13.4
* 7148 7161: 12.9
